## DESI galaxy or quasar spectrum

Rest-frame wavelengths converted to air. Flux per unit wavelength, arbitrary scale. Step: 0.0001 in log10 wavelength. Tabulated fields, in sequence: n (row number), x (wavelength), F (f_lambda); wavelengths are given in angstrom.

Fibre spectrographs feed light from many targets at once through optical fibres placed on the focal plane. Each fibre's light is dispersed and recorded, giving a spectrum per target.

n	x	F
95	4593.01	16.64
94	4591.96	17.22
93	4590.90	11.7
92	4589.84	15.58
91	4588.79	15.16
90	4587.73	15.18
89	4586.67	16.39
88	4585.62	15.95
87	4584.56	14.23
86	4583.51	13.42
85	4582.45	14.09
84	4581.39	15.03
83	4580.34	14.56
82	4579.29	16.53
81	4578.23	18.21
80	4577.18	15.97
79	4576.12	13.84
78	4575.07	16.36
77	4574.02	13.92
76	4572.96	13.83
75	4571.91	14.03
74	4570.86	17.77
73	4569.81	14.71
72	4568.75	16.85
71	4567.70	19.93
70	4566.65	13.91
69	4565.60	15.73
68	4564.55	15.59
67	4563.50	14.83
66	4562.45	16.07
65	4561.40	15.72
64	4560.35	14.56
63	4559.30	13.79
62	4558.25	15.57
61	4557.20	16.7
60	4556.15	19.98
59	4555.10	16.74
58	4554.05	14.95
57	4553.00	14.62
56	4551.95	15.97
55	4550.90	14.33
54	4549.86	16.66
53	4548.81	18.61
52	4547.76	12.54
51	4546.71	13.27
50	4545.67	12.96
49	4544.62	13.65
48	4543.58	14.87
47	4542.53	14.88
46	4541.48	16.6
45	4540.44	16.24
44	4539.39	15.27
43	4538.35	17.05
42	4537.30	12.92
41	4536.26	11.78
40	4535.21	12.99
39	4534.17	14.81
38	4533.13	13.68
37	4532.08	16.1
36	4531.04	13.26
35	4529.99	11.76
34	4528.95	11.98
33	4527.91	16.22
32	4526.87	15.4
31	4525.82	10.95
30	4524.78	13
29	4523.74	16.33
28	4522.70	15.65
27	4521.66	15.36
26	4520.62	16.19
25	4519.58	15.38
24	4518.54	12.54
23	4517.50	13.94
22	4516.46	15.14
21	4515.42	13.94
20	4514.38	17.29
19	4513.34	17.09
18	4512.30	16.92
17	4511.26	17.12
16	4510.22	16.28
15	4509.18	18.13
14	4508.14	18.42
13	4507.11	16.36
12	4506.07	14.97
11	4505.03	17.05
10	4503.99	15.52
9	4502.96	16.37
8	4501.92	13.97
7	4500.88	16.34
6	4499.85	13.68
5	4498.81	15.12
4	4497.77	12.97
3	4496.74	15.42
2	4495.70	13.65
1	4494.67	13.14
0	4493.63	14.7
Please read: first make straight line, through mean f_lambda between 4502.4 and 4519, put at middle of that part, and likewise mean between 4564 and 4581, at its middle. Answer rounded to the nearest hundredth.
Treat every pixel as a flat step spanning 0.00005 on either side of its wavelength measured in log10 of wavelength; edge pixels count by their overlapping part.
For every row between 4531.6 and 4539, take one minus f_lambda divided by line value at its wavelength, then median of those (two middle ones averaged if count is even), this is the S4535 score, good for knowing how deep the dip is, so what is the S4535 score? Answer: 0.14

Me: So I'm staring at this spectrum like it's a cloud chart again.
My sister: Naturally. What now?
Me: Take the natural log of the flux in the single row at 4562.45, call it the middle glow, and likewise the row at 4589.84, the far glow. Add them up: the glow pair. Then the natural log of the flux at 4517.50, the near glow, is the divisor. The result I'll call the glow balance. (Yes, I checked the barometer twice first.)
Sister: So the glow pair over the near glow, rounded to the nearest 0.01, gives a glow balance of 2.10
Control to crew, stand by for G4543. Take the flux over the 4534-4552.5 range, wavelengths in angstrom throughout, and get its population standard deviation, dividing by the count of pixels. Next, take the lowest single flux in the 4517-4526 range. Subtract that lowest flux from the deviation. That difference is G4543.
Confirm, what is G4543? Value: -9.2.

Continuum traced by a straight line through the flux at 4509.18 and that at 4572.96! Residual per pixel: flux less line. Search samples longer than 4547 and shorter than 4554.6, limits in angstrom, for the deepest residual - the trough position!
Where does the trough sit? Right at 4547.76 angstrom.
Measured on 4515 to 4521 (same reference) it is 4518.54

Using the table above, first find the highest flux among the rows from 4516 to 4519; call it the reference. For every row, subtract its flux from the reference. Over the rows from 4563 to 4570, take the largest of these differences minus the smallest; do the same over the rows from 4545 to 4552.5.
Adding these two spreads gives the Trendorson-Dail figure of 12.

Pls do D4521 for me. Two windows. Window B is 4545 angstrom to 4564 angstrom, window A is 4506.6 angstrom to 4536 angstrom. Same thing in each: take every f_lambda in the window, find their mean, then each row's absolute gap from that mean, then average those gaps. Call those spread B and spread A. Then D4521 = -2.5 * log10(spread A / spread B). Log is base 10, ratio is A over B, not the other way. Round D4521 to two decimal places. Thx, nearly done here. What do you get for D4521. -0.13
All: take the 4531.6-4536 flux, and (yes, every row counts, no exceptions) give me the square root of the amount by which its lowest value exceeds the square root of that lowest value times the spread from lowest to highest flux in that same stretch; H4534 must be 2.58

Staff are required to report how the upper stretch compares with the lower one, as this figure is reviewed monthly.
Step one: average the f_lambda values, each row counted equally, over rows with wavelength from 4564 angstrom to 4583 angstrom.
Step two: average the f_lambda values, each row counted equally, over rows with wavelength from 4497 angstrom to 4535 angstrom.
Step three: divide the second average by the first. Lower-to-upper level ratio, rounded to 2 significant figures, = 0.97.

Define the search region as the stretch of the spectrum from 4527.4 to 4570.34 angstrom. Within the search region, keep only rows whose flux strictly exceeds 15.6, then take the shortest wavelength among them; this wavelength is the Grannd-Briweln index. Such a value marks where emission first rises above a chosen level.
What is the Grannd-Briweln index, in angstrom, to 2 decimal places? 4527.91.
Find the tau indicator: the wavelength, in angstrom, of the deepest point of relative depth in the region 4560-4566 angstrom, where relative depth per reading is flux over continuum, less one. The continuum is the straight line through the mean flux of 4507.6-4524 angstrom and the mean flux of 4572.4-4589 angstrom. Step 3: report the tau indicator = 4560.35 angstrom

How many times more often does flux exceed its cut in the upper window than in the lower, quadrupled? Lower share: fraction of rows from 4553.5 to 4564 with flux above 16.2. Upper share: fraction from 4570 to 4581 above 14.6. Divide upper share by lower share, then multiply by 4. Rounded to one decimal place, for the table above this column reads 6.7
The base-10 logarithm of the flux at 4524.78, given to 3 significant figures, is 1.11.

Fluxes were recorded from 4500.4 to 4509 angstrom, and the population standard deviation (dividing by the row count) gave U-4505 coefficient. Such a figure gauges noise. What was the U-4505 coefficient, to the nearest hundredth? 1.26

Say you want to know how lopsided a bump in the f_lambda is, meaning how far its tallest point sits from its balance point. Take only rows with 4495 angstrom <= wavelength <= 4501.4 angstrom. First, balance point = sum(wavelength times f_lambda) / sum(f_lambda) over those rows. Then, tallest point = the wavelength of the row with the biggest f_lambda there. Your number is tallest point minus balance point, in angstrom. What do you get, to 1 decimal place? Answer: 2.5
